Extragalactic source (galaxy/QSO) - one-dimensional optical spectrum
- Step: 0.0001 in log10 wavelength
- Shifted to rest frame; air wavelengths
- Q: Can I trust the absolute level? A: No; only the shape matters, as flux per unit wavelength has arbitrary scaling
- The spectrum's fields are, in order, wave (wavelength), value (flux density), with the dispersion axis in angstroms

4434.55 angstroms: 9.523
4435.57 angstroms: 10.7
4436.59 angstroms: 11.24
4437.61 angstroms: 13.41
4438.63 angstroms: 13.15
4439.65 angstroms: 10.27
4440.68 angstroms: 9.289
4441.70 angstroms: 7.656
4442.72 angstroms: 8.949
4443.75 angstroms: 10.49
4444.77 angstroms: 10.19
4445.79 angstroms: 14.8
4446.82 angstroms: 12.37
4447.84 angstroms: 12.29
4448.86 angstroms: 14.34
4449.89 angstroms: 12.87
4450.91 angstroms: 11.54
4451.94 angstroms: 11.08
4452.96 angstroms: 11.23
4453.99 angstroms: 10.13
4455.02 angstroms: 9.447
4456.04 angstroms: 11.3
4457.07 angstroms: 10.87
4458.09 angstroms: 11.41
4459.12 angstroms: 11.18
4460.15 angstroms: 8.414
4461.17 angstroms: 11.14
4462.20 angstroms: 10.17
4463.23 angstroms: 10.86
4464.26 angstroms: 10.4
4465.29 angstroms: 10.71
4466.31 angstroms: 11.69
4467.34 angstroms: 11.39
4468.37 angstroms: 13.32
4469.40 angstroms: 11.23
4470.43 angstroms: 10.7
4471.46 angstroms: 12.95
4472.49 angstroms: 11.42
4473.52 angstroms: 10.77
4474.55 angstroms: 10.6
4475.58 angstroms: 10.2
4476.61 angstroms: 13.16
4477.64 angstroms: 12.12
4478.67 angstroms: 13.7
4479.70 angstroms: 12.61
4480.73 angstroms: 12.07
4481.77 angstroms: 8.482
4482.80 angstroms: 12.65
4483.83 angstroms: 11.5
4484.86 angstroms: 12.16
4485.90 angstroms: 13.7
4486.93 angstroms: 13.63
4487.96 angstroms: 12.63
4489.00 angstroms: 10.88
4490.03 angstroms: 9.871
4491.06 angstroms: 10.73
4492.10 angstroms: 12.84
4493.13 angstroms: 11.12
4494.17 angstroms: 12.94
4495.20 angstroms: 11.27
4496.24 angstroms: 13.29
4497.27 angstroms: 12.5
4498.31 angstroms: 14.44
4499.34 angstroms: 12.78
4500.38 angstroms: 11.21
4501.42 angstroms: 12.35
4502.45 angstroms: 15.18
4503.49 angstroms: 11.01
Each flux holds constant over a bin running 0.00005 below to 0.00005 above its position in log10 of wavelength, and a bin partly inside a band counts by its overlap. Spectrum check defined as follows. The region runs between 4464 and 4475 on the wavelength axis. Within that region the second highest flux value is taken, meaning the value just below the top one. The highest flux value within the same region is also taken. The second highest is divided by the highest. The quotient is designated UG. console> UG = 0.972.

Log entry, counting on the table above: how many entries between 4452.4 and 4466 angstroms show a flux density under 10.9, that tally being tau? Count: 8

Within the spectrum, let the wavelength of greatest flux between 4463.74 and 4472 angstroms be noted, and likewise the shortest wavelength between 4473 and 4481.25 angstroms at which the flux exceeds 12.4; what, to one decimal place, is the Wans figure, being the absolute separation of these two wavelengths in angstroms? 8.2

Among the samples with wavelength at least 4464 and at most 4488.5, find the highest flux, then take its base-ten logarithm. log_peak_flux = 1.14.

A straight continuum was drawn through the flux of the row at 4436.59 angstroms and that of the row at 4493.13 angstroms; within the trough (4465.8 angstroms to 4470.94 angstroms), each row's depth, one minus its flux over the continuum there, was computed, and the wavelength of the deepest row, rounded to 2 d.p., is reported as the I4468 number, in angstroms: 4470.43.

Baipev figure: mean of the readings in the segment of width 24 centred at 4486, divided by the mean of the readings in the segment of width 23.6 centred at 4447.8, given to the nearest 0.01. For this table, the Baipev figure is 1.06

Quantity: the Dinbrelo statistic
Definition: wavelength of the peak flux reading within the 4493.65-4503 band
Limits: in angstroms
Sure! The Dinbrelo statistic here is 4502.45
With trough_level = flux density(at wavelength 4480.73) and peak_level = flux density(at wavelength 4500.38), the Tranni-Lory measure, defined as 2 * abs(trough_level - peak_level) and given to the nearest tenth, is 1.7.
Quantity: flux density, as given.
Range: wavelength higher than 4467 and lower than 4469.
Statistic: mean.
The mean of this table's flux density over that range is 12.4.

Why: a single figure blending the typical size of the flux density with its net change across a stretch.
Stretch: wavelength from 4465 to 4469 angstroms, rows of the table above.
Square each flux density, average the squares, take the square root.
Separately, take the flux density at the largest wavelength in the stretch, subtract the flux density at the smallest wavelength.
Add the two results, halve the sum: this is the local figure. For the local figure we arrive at 7.2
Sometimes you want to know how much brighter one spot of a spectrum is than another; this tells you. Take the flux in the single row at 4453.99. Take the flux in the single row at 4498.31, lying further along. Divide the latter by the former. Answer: 1.4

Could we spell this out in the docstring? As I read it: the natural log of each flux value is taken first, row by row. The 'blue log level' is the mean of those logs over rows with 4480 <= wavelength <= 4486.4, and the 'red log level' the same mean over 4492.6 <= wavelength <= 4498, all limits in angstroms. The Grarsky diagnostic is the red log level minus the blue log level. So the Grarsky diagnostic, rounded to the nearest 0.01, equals 0.05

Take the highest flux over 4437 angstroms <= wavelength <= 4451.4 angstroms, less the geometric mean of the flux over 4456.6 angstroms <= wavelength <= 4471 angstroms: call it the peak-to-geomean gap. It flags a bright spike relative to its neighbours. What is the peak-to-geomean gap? 3.9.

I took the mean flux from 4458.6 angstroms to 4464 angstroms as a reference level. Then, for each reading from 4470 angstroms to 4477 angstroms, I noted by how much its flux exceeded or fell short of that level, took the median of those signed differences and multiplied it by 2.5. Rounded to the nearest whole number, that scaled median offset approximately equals 1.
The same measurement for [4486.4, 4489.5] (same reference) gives 6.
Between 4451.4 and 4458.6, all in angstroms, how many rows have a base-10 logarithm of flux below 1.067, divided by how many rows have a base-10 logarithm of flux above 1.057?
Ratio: 7.0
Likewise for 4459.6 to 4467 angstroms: 6.0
